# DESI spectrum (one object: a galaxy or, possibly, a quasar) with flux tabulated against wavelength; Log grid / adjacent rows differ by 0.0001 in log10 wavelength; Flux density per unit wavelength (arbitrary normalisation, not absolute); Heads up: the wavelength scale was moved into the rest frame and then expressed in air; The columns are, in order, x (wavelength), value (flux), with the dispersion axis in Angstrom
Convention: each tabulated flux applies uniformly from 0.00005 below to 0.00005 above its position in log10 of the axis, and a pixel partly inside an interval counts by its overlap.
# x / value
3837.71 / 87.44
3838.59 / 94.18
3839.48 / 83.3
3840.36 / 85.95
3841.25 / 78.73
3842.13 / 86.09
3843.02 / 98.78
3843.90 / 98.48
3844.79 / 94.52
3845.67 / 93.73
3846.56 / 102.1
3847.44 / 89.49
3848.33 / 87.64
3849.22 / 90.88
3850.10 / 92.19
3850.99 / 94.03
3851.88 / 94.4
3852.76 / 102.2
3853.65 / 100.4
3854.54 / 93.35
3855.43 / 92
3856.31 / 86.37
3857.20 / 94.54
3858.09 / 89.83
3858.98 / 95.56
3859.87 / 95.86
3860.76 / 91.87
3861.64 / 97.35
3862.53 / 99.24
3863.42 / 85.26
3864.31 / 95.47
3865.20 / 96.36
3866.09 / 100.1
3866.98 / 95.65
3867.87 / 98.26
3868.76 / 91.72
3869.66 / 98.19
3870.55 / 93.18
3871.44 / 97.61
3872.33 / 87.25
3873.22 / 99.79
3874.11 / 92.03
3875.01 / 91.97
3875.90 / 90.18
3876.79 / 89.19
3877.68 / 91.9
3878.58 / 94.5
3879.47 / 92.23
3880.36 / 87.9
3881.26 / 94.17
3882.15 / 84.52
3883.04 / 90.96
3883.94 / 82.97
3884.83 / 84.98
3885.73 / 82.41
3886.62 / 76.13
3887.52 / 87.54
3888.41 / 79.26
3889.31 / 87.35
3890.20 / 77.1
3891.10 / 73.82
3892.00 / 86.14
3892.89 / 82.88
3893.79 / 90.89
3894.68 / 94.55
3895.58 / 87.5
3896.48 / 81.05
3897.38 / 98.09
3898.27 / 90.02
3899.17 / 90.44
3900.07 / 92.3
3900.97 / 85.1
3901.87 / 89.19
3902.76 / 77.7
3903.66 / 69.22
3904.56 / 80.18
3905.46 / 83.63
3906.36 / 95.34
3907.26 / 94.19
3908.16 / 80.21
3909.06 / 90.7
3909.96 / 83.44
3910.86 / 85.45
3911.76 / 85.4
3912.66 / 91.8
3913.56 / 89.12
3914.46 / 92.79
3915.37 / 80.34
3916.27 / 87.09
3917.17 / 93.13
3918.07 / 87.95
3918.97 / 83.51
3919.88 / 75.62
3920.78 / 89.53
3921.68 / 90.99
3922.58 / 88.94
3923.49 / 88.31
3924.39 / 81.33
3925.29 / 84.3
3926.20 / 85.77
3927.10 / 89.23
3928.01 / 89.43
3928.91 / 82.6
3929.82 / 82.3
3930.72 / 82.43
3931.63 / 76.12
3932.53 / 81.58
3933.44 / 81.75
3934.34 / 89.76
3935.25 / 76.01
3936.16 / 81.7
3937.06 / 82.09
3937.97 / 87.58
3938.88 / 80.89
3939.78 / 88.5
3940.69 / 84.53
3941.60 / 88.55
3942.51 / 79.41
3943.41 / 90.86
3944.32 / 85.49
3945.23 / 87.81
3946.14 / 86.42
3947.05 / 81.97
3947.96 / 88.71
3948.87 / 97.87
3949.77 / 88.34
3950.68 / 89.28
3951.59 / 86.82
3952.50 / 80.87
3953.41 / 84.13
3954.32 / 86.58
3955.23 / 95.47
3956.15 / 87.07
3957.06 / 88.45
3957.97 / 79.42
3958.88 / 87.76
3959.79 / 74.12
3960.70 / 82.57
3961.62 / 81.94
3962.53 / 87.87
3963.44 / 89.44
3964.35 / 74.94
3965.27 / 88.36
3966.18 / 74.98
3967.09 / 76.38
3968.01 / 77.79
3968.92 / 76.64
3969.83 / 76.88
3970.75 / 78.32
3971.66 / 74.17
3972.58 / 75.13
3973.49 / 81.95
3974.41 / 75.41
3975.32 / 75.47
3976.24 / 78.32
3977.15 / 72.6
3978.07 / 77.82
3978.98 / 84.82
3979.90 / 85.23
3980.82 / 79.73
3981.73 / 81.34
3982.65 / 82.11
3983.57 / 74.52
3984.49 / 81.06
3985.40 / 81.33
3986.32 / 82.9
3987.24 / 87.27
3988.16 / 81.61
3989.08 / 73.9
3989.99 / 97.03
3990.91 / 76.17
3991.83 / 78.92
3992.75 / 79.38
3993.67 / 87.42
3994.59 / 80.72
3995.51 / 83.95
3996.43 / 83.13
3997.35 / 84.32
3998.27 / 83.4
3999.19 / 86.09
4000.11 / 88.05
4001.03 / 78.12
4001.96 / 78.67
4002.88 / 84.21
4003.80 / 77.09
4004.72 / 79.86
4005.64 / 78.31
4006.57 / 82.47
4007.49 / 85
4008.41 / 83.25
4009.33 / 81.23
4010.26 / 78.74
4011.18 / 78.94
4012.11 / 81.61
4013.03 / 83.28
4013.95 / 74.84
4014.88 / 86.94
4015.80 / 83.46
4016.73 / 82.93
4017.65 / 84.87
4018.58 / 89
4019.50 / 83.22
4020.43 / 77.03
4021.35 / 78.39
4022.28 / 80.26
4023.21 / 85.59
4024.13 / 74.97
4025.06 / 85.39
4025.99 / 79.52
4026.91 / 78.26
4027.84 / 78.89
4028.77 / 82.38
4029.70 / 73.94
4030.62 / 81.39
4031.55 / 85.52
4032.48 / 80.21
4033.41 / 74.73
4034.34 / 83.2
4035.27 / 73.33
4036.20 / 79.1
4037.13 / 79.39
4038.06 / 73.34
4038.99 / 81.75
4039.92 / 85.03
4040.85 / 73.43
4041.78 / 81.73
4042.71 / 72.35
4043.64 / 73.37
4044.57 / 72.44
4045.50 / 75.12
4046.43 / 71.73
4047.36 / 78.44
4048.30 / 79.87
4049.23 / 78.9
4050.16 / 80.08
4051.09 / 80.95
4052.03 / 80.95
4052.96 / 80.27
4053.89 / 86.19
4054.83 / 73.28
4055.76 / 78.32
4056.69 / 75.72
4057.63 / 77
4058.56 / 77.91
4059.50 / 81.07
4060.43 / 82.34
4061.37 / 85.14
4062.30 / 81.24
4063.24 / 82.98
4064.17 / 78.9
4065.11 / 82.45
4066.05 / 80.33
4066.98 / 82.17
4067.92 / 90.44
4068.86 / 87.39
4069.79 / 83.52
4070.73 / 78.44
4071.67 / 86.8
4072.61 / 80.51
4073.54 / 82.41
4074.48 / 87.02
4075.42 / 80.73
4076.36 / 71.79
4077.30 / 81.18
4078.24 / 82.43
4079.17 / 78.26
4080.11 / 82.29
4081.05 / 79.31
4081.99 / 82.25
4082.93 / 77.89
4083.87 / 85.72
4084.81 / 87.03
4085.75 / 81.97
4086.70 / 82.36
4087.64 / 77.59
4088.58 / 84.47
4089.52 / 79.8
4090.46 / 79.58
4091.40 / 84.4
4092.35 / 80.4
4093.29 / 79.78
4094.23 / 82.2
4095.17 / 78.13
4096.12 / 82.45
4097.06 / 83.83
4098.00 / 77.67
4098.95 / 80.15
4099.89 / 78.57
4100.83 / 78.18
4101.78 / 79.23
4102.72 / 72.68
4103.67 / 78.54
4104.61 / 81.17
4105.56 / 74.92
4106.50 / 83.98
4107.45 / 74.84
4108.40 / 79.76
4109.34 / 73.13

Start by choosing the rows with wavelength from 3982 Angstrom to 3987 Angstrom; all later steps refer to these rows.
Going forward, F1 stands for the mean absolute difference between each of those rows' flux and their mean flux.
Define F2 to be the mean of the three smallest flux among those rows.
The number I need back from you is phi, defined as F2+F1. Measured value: 81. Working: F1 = 2.3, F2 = 79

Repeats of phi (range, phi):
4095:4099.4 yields 81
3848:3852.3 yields 92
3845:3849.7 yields 93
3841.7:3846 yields 95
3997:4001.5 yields 85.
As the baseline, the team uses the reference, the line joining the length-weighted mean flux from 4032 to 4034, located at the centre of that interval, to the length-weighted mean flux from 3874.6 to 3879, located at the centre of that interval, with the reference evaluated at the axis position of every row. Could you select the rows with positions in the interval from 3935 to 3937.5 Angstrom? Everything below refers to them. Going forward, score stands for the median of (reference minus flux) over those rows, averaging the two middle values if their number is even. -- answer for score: 4.6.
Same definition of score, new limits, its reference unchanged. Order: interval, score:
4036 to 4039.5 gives -1.8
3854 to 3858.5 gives 1.4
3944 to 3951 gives -2.8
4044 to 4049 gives 1.5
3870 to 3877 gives -0.3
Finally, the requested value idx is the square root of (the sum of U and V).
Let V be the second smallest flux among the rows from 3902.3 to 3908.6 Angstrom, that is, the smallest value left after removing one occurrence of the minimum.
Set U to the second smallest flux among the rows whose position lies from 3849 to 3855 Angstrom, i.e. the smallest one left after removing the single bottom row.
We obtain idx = 13.0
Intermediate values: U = 92.19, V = 77.7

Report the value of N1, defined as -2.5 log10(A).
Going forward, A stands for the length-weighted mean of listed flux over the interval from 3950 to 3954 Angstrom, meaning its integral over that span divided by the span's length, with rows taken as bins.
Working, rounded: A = 85.5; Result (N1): -4.83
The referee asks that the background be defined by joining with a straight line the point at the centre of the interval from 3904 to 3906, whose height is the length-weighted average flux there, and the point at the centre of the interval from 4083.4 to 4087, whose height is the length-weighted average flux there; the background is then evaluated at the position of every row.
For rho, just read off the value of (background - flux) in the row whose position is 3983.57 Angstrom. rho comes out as 8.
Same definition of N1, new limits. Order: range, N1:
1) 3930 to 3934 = -4.77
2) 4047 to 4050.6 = -4.75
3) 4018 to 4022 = -4.78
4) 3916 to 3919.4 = -4.86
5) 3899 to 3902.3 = -4.87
